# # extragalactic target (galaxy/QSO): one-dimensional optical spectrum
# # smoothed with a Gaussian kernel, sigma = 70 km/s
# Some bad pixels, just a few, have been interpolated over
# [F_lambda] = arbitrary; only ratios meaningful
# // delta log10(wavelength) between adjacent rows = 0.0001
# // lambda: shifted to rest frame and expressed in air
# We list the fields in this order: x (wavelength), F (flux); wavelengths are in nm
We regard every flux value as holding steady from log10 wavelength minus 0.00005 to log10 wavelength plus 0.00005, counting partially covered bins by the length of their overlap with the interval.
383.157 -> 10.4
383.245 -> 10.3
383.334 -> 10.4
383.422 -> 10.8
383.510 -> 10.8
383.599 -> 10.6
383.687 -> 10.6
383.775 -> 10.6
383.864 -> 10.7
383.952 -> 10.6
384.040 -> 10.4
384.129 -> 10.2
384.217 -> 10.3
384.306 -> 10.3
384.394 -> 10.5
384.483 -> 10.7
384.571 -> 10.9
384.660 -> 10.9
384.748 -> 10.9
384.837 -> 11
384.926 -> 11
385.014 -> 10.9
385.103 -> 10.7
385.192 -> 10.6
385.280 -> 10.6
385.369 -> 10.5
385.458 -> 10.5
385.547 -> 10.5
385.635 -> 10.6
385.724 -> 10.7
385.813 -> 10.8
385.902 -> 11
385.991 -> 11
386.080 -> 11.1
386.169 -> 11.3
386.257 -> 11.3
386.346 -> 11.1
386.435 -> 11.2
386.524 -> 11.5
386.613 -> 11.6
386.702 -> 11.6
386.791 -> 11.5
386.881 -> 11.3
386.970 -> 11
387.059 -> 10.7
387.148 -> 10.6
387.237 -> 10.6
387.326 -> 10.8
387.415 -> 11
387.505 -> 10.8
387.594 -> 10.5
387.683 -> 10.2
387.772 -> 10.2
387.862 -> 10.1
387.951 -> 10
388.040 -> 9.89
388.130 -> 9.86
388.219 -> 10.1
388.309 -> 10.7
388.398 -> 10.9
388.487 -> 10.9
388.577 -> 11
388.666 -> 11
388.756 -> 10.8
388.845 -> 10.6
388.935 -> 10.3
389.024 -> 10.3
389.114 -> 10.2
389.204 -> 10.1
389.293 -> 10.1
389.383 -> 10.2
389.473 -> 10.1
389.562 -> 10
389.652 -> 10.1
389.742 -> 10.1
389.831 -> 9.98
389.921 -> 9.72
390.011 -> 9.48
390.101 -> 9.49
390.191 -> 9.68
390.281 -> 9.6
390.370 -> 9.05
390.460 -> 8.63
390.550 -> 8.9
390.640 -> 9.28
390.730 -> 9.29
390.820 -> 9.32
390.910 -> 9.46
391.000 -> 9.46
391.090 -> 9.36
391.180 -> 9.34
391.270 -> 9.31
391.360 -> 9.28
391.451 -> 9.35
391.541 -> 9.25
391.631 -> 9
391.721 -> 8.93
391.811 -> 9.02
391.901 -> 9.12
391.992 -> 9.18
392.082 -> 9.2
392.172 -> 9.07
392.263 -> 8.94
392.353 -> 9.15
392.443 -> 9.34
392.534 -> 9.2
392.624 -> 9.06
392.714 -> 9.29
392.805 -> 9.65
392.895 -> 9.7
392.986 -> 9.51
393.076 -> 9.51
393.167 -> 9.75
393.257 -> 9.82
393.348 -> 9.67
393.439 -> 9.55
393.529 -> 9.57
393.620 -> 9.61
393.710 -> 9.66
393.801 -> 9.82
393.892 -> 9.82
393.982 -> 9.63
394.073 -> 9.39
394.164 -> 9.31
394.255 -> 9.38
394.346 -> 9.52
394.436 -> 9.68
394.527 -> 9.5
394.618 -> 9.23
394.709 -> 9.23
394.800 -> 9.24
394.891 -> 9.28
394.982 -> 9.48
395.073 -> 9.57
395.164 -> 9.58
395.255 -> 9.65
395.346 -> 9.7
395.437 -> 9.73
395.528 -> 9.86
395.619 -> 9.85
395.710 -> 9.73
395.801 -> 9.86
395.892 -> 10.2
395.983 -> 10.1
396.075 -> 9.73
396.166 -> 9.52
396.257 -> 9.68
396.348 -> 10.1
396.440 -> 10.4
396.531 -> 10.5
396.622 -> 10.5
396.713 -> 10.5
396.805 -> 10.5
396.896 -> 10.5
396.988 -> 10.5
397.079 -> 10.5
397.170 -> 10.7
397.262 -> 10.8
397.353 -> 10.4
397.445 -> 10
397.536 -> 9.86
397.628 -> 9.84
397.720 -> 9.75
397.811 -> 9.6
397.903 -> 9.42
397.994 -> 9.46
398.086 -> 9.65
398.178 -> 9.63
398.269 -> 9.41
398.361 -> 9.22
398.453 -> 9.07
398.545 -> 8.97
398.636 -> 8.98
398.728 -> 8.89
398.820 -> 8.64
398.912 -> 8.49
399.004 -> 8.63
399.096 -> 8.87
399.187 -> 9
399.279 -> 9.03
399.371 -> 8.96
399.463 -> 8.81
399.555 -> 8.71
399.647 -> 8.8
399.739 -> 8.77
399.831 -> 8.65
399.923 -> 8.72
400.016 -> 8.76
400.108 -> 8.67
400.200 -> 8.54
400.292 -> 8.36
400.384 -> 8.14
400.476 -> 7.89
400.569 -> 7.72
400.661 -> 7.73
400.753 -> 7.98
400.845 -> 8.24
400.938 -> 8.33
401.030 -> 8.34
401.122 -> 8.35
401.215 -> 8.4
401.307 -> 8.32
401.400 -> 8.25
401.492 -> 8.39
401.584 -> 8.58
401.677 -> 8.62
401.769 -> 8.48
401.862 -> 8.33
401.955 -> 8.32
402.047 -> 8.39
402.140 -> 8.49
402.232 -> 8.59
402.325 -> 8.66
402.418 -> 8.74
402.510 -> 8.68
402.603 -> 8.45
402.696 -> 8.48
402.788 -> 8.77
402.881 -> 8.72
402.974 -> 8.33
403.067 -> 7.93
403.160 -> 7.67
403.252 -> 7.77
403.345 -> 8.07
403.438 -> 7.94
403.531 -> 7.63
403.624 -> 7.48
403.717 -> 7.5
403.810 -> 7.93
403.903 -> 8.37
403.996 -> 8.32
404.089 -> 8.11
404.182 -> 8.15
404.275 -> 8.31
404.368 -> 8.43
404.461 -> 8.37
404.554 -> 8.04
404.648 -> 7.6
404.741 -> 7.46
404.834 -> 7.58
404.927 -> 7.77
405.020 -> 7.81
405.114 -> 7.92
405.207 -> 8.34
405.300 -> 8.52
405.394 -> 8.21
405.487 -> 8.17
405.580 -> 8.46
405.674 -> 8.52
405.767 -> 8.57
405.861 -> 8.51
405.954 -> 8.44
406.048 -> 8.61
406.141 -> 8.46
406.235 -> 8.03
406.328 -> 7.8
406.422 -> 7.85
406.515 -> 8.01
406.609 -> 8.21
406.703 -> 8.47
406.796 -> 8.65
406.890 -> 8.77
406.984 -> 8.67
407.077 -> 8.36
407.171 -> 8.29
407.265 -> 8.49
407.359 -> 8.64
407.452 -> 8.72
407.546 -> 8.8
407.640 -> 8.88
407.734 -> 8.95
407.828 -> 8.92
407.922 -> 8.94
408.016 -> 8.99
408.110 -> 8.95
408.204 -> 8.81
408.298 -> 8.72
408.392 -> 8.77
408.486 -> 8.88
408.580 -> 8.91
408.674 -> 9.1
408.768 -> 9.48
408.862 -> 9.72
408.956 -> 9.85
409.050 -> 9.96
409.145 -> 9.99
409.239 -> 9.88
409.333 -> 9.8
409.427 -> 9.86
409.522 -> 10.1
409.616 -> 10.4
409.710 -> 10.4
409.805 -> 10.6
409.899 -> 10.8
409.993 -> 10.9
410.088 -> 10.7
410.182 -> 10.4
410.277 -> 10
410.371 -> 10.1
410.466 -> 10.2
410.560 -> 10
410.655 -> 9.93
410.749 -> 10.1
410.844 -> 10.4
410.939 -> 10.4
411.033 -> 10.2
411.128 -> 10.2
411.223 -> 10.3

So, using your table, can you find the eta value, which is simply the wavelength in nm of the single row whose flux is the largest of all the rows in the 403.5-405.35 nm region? 405.300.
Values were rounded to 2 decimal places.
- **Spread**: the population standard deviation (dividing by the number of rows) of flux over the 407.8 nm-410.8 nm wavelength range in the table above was 0.65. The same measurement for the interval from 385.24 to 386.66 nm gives 0.36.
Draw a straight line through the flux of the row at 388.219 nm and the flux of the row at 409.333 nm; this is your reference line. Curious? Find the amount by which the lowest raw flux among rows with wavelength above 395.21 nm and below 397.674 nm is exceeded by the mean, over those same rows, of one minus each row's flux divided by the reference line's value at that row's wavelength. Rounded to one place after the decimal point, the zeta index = -9.5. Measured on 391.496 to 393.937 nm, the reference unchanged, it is -8.9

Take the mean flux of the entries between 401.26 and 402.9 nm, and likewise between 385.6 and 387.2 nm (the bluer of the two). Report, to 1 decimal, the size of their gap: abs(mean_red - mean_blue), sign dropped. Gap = 2.6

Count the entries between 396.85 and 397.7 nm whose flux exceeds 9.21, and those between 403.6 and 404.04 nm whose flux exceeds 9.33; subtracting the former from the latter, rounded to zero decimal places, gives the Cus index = -9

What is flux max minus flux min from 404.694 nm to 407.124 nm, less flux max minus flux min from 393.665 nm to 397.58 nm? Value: -0.3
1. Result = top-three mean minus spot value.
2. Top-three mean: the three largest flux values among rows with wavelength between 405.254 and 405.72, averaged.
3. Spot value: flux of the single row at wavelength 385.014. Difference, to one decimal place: -2.4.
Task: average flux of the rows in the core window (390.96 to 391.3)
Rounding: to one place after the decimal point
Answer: 9.4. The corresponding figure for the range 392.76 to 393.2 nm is 9.6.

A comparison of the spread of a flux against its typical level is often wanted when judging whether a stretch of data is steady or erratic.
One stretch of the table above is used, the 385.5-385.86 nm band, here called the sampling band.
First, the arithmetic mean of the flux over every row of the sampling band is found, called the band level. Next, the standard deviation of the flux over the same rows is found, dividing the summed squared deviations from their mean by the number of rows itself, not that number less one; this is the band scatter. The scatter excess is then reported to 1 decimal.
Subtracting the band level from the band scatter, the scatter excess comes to -10.5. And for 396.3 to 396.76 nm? -10.2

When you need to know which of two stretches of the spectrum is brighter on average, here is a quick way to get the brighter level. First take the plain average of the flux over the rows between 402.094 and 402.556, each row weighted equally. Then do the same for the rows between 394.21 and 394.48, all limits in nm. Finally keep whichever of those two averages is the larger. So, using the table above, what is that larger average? 9.5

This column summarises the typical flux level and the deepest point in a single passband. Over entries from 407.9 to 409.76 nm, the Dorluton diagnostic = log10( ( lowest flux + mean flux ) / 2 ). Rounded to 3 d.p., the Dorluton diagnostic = 0.959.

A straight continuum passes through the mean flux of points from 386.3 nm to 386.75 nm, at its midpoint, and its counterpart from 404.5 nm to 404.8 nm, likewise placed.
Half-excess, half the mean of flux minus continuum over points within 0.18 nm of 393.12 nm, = -0.20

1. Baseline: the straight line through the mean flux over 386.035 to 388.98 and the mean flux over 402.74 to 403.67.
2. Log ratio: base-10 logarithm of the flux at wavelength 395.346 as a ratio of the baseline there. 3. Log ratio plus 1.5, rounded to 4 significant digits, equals 1.513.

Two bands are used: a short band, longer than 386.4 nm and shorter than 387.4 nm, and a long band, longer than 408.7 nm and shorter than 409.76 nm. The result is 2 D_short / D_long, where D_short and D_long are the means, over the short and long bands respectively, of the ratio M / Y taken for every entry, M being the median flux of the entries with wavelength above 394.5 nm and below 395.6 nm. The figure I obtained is 1.79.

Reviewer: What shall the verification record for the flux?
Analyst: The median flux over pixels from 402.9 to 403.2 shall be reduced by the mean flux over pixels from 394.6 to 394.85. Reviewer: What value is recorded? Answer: -1.3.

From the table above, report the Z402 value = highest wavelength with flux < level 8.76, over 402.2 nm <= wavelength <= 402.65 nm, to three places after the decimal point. 402.603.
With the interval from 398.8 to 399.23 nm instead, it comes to 399.004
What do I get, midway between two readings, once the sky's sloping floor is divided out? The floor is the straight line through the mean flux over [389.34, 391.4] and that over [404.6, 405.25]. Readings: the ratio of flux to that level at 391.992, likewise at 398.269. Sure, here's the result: 1.04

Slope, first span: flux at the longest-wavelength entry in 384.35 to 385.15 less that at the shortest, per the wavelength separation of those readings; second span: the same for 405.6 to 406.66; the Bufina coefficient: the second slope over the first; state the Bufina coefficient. -1.2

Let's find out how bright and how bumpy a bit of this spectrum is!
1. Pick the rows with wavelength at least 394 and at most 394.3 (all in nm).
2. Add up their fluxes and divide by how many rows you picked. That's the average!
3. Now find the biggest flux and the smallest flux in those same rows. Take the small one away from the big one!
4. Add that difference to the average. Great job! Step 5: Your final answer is 9.44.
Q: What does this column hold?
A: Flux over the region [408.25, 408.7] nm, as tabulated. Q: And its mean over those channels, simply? 8.9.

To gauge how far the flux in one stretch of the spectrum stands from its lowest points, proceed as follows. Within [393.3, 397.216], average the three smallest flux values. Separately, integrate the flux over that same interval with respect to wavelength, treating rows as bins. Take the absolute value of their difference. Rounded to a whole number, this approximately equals 29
